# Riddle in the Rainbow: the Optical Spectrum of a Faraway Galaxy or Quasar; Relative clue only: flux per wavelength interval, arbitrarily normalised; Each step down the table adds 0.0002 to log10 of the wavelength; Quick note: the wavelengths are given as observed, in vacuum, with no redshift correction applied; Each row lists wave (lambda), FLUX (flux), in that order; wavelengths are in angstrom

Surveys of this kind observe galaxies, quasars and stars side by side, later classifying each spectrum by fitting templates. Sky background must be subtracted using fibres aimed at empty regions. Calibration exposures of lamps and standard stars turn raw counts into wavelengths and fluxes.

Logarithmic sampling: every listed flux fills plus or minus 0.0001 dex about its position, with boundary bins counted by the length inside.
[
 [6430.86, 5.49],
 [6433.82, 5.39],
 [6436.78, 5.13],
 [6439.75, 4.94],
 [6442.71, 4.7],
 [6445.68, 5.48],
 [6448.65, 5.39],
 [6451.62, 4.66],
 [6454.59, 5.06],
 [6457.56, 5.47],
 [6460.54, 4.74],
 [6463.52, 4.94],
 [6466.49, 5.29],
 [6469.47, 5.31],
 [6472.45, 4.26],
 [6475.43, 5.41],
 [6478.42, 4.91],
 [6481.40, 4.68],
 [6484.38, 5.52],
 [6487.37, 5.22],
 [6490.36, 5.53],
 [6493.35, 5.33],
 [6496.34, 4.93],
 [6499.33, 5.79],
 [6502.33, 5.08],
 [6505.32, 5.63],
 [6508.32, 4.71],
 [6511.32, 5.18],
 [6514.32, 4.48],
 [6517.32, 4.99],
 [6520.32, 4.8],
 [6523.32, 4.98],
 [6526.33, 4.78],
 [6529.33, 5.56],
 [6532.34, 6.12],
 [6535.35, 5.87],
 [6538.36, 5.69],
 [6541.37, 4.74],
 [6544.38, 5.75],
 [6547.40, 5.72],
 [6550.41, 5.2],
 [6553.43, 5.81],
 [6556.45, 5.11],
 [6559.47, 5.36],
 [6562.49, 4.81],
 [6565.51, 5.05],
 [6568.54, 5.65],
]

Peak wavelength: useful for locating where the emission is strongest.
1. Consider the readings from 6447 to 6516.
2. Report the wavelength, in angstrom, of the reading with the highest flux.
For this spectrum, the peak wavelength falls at 6499.33 angstrom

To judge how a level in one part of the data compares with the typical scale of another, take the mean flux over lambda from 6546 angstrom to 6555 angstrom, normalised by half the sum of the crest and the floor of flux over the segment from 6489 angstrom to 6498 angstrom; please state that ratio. 1.07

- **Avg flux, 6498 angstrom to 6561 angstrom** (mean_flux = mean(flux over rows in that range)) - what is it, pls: 5.30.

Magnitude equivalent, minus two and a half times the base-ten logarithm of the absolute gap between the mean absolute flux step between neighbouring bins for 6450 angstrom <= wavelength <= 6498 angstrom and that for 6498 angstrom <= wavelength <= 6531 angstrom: 3.3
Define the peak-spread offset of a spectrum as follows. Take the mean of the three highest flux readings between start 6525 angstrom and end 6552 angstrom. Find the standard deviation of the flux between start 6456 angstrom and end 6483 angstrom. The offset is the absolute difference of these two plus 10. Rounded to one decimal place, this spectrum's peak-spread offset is 15.5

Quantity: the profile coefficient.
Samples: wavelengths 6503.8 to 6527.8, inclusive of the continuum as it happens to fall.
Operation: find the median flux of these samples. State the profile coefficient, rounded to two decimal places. 4.89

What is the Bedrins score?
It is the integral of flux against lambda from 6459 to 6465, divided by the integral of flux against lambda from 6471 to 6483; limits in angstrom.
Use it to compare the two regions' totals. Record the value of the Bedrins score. 0.50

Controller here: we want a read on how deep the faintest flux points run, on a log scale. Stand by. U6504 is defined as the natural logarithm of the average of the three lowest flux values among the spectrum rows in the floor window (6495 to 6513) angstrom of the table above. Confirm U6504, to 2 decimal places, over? 1.59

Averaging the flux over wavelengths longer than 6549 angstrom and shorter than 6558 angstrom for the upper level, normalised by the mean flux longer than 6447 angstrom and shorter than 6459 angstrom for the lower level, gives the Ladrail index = 1.04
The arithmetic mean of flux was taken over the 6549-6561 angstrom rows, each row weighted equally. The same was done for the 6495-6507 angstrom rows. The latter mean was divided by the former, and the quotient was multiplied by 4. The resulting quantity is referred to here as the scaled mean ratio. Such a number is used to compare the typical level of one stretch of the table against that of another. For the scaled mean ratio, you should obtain 3.99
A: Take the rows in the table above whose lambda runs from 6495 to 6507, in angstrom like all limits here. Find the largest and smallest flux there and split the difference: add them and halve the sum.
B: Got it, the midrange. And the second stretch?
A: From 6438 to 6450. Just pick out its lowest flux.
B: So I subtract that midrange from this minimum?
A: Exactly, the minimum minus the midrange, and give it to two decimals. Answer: -0.66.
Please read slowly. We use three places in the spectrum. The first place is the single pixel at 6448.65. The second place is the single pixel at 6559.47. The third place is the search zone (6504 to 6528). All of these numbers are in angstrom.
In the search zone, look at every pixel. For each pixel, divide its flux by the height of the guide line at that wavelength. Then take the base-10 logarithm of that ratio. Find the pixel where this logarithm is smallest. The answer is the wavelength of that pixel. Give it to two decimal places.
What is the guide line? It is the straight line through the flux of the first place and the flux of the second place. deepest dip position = 6514.32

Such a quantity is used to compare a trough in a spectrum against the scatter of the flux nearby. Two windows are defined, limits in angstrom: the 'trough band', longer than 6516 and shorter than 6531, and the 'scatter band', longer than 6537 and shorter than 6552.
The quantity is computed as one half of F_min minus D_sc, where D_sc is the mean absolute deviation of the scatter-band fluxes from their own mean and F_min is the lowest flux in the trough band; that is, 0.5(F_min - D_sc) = 2.21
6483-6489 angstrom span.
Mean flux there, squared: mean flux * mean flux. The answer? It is 28.8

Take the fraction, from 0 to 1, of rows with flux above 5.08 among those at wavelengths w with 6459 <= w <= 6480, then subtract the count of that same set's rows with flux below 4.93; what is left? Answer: -2.6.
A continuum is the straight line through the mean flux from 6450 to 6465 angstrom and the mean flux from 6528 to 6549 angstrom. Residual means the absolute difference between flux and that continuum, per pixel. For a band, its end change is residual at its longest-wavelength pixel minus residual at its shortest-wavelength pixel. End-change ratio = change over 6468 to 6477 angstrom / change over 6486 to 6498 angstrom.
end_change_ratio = 0.1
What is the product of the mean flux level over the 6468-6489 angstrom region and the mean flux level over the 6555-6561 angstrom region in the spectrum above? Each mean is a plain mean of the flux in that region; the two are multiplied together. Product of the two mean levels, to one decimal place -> 26.4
